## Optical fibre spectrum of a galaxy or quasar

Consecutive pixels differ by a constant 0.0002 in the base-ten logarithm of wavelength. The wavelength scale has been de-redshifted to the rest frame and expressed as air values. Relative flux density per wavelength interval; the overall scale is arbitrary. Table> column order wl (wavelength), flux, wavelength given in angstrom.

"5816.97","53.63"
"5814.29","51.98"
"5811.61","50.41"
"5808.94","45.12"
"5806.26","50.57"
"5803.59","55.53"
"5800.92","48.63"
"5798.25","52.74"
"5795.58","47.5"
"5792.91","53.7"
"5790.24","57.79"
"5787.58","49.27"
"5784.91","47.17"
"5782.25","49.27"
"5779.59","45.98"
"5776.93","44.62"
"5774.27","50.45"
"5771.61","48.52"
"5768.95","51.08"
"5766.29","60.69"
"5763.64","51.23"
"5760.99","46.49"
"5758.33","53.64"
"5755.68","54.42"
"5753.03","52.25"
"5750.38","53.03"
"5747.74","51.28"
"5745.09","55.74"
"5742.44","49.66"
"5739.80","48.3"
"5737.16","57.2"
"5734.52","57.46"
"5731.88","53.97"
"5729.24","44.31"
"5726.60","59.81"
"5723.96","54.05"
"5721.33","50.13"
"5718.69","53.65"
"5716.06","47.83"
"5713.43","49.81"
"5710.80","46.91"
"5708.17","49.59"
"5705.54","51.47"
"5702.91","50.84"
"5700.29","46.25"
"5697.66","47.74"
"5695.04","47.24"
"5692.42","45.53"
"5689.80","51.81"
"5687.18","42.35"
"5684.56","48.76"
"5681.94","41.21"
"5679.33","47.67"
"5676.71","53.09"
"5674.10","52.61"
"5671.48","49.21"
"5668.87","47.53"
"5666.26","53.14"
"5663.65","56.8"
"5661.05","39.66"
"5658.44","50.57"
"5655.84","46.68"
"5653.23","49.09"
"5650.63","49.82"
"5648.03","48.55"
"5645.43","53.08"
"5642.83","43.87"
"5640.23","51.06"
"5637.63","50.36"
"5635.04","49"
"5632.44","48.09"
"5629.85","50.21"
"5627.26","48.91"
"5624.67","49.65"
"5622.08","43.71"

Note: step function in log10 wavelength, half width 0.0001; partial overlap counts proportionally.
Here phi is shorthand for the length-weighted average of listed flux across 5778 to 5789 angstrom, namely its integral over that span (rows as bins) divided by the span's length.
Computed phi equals 48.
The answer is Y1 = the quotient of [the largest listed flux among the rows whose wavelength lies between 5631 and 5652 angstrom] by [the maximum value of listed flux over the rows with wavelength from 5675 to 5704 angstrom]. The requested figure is 1.00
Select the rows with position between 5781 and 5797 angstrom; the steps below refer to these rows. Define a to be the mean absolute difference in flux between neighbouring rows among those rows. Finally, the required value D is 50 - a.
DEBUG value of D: 45.4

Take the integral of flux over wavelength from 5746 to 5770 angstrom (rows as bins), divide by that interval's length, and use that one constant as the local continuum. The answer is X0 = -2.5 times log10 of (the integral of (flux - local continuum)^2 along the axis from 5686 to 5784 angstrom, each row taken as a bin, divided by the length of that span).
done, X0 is -3.4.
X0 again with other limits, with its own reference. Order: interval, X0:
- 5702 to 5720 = -2.7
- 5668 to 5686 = -3.7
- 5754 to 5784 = -3.4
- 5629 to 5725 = -3.5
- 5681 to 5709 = -3.9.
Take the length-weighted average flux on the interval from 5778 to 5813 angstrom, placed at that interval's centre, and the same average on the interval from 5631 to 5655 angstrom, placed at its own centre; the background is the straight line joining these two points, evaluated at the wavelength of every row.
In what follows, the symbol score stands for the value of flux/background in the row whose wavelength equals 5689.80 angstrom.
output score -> 1.05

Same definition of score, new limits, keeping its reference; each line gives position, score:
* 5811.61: 1.00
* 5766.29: 1.21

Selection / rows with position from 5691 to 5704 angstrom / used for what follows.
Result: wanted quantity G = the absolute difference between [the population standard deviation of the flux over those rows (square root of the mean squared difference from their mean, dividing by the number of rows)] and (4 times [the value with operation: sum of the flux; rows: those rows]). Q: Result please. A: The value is 949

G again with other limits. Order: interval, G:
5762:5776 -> 1044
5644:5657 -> 987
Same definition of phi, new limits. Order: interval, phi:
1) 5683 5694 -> 47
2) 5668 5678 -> 51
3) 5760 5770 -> 53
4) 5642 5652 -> 49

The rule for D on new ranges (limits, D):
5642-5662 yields 45.3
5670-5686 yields 45.3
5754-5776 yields 44.8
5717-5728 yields 45.6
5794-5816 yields 45.2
